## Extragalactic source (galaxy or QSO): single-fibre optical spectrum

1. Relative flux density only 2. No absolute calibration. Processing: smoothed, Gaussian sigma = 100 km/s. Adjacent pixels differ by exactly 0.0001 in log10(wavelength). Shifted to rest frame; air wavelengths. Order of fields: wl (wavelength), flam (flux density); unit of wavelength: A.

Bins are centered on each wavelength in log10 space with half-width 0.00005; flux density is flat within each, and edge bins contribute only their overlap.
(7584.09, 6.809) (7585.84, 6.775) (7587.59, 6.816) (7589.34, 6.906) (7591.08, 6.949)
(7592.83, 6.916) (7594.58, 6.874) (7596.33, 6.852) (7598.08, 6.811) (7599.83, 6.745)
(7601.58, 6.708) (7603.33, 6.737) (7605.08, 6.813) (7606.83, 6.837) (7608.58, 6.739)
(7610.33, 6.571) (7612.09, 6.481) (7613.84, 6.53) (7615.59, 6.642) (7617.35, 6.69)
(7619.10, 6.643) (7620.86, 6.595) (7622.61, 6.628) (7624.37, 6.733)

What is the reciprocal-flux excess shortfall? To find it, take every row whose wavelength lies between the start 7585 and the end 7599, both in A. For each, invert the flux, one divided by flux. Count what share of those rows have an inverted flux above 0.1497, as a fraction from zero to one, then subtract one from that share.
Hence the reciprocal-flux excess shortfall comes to -1.0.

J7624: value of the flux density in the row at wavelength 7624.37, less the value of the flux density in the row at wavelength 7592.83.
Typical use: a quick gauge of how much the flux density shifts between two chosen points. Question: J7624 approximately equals -0.18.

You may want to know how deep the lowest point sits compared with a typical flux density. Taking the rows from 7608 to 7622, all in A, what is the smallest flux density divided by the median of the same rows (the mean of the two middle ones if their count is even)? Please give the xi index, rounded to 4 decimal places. 0.9792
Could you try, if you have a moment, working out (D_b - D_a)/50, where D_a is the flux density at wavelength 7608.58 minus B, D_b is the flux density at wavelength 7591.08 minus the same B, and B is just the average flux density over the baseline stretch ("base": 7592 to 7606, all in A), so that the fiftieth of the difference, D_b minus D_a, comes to 0.0042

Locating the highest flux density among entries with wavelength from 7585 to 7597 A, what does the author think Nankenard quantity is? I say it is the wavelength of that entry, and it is 7591.08 A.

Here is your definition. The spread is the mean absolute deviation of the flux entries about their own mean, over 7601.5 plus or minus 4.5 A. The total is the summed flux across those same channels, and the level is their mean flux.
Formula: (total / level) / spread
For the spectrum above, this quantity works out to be 127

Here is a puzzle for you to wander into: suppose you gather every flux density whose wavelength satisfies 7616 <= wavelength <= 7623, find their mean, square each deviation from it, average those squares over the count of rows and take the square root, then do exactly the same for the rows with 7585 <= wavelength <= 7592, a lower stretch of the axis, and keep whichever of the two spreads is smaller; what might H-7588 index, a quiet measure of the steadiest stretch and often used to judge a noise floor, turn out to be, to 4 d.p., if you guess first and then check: 0.0342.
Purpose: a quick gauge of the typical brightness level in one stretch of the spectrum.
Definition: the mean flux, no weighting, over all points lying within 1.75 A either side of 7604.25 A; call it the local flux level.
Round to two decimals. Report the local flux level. 6.78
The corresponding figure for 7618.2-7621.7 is 6.62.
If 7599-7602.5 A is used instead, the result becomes 6.73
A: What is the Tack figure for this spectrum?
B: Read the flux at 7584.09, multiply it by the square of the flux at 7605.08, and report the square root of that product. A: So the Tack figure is 17.78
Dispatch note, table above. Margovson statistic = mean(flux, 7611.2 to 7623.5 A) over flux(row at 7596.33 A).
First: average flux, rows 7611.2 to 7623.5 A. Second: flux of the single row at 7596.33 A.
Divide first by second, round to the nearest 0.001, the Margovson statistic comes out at 0.963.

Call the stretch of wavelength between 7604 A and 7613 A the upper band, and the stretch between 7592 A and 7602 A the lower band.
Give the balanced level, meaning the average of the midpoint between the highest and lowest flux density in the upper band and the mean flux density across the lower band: 6.74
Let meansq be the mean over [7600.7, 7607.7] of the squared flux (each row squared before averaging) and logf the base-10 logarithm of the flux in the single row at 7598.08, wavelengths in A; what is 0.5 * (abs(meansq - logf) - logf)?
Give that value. 22.1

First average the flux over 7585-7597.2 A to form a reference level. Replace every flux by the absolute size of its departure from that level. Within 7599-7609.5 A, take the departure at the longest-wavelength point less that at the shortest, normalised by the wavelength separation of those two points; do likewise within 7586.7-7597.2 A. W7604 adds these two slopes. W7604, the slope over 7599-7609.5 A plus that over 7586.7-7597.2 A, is -0.0034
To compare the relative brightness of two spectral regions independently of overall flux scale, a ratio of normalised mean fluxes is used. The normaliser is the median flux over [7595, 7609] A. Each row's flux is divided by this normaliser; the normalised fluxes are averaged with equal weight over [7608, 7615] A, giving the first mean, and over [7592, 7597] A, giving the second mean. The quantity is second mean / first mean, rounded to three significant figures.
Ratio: 1.05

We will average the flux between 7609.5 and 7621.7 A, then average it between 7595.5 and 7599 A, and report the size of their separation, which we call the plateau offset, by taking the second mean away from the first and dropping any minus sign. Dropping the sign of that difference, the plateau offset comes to 0.24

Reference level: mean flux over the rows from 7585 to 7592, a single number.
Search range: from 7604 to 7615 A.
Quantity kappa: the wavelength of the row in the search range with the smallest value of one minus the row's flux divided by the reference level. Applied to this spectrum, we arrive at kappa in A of 7606.83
